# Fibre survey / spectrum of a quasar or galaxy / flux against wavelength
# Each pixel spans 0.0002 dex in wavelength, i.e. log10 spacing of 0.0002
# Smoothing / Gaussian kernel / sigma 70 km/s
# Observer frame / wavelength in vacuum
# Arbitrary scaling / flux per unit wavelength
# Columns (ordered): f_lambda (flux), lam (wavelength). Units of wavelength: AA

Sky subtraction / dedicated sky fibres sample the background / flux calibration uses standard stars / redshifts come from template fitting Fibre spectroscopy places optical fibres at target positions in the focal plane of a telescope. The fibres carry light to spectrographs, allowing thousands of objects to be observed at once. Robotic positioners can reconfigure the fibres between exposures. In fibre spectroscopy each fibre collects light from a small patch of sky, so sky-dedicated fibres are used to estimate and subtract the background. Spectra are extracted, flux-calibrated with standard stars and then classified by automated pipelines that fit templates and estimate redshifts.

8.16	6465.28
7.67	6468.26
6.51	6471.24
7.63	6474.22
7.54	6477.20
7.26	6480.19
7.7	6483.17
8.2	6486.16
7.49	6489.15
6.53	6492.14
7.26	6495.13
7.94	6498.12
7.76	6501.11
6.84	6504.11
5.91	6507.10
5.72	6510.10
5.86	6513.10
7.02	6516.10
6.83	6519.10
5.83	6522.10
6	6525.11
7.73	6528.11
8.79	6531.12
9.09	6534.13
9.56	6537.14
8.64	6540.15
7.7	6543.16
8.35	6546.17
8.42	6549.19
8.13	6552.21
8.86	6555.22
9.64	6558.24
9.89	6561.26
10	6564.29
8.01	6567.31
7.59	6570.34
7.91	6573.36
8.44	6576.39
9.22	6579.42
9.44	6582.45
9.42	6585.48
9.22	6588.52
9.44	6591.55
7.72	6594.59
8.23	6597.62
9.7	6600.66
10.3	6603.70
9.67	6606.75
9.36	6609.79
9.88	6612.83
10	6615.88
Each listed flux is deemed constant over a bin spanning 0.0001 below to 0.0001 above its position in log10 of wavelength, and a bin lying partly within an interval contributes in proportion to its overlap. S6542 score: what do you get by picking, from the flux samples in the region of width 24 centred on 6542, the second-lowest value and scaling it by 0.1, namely 0.81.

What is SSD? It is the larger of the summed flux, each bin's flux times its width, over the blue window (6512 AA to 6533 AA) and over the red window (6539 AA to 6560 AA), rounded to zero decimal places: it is 180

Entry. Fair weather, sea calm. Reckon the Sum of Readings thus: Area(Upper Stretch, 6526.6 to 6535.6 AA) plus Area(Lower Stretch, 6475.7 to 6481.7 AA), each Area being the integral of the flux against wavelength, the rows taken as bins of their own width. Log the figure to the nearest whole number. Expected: 121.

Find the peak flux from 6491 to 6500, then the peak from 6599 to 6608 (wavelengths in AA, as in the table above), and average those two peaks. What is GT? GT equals 9.1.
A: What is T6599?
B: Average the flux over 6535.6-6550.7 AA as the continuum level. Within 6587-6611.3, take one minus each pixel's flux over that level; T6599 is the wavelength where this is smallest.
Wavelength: 6603.70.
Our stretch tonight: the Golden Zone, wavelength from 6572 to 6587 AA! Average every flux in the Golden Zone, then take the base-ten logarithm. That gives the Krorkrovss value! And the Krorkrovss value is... 0.949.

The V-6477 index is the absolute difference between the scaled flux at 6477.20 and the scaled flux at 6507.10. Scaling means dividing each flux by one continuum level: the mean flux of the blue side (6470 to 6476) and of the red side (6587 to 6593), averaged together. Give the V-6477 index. 0.20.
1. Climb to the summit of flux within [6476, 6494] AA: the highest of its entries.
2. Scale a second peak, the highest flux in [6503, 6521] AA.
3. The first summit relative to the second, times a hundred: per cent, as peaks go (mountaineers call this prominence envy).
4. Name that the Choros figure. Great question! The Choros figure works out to 117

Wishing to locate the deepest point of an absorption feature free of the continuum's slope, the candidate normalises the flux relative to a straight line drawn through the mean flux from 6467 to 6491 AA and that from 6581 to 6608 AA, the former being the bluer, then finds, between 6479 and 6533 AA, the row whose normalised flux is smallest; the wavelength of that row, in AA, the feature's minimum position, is 6522.10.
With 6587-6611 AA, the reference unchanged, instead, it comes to 6594.59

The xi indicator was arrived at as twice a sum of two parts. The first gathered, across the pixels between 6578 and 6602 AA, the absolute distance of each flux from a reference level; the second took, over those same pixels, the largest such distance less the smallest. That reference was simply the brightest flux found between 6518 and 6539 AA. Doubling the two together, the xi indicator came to 12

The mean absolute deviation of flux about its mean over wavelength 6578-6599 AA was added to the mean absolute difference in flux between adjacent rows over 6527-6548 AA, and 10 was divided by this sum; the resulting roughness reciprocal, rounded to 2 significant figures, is 7.8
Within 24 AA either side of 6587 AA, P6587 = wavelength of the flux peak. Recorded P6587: 6603.70 AA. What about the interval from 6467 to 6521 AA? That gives 6486.16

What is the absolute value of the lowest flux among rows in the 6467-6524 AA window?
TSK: 5.7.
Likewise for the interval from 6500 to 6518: 5.7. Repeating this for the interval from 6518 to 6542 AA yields 5.8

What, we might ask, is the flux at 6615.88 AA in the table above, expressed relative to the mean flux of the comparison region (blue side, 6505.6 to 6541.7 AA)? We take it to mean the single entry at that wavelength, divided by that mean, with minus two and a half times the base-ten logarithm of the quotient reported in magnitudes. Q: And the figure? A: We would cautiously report -0.35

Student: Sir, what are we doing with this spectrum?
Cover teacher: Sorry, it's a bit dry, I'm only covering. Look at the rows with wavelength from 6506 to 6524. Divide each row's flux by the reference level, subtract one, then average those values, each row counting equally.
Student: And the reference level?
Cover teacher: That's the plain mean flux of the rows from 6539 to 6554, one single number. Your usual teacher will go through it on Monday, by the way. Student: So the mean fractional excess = -0.25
